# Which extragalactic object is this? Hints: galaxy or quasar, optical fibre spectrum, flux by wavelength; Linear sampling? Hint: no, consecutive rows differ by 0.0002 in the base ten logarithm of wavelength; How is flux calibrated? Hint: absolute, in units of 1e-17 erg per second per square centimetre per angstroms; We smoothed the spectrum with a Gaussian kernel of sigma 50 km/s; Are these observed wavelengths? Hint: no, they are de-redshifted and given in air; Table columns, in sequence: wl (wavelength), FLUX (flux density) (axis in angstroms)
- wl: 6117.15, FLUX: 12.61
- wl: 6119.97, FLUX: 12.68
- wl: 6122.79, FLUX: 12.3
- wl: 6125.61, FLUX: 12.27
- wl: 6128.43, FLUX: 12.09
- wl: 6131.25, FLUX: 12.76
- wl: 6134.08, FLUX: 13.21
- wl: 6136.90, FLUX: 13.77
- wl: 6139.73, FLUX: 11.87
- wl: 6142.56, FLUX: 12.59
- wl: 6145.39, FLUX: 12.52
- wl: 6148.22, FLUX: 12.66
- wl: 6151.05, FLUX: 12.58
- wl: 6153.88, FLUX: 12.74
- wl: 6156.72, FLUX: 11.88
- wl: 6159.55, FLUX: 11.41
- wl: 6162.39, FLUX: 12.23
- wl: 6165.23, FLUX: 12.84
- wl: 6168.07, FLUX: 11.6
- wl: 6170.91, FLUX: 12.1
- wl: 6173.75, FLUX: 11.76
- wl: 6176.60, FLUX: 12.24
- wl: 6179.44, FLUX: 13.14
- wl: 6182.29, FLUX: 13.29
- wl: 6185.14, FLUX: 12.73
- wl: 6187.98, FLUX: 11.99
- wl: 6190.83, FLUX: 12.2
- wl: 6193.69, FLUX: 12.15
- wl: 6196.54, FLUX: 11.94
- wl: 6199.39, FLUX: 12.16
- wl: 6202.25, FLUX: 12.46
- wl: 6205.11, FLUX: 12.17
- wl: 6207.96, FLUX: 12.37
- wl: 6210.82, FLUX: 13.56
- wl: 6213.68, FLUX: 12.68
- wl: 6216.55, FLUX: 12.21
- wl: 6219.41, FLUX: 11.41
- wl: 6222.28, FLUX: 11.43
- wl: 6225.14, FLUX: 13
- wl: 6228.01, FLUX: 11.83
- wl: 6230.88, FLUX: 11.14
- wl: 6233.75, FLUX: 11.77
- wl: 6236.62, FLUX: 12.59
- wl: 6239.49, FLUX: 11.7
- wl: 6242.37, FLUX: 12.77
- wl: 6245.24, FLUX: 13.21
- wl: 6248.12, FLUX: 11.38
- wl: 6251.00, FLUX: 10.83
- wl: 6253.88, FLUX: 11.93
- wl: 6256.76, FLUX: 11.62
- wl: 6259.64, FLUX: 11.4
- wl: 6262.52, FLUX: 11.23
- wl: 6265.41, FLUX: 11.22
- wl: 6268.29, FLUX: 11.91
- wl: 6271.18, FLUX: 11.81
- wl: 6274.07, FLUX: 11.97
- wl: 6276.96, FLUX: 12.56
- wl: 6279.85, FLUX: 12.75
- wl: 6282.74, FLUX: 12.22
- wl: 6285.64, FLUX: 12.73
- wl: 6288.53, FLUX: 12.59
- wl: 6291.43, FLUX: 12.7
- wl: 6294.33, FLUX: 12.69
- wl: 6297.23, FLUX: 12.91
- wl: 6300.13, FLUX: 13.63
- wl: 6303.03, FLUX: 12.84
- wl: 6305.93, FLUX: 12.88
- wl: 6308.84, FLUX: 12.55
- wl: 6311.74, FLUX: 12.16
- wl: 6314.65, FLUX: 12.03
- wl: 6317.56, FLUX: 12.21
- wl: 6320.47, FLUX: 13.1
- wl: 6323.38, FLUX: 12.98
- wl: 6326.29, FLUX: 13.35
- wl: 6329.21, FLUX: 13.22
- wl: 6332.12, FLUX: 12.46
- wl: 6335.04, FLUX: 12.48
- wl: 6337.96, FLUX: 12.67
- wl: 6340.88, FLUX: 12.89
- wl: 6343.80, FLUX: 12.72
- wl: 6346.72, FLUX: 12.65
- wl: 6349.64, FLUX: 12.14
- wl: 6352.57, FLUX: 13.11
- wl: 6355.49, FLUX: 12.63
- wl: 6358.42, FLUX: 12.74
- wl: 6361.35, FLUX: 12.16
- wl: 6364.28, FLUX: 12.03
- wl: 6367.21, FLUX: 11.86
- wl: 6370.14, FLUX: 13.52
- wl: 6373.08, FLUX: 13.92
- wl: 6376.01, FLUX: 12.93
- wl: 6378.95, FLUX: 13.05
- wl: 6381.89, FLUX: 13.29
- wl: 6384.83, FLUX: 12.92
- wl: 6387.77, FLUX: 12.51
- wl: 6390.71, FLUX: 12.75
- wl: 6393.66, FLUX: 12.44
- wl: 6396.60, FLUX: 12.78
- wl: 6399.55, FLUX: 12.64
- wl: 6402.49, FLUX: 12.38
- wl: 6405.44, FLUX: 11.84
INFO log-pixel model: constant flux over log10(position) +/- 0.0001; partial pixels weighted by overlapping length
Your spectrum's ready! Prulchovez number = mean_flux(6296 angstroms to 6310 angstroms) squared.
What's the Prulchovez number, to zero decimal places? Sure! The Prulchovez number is 168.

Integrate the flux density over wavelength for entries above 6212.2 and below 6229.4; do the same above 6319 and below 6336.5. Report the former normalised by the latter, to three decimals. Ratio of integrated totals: 0.919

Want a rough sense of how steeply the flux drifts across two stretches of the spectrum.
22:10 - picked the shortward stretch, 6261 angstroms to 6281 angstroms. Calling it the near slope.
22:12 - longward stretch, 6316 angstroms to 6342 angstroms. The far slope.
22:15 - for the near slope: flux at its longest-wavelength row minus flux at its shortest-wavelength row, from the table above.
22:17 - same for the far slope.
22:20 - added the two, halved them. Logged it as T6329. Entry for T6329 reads 1.1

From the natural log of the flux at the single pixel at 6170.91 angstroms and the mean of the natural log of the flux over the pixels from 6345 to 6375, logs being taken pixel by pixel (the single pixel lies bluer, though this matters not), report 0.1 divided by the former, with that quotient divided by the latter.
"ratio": 0.0158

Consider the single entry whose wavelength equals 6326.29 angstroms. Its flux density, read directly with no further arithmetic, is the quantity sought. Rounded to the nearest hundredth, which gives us 13.35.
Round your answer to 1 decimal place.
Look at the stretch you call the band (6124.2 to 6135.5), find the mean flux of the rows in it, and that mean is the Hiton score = 12.6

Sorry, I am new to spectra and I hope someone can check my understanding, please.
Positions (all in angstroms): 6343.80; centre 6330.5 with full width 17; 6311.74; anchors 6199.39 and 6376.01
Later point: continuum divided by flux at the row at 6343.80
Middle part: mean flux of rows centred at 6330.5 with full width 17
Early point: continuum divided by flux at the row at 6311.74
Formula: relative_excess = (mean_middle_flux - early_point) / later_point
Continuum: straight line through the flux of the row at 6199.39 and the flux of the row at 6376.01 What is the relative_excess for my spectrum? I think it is 11.8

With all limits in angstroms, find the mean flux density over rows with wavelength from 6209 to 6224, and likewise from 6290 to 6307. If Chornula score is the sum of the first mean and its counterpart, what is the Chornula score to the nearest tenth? 25.2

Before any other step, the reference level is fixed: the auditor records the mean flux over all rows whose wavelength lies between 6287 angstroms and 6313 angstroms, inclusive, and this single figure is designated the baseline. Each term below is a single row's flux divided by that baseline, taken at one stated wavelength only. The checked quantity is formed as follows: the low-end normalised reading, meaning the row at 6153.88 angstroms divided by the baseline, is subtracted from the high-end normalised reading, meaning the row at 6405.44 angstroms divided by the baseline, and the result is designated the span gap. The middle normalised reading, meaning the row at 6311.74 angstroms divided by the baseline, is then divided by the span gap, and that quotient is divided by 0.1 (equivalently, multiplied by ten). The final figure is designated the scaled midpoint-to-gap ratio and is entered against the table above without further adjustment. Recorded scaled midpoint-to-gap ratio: -135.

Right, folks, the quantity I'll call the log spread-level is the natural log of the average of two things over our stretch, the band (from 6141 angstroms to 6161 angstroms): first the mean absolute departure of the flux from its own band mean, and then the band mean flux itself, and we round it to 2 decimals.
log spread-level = 1.85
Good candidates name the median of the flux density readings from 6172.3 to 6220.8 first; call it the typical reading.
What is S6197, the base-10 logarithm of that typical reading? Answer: 1.087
